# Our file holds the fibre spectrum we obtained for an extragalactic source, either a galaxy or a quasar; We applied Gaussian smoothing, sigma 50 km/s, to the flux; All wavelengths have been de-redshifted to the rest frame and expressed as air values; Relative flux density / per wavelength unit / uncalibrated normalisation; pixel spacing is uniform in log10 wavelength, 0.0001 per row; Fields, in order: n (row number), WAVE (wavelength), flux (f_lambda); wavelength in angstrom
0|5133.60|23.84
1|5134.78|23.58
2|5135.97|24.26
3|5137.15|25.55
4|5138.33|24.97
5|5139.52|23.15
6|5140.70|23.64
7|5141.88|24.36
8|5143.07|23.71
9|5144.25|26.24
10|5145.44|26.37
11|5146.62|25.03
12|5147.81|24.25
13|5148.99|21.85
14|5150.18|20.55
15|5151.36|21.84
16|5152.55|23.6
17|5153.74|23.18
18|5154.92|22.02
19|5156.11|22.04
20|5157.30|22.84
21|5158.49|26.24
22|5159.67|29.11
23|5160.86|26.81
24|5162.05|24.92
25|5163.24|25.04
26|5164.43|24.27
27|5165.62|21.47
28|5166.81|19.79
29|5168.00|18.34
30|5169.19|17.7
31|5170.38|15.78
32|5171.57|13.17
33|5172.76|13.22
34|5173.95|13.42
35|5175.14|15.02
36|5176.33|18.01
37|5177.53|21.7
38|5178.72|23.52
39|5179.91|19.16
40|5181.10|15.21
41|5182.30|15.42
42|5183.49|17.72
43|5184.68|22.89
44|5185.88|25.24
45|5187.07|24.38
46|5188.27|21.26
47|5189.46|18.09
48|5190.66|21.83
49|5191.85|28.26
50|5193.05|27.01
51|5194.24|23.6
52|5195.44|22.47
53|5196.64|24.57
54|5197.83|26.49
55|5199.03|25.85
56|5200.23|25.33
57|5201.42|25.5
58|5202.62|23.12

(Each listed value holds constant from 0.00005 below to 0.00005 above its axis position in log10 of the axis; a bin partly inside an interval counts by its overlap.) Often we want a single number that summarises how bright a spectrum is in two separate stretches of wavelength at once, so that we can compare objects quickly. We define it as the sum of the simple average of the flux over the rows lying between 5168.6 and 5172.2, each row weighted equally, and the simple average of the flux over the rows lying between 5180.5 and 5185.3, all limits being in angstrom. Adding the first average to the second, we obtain 33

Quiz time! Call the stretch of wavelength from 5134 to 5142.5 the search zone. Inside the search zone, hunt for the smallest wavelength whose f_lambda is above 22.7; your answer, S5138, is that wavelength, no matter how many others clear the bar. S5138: 5134.78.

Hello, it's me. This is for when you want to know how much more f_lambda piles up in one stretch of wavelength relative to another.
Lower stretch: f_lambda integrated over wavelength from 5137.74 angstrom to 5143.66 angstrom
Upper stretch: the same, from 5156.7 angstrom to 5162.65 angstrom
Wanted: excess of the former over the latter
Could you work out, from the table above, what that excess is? -13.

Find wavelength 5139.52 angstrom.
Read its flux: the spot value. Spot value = 23.15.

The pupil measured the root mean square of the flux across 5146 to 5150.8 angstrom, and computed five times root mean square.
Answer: 115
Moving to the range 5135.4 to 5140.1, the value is 122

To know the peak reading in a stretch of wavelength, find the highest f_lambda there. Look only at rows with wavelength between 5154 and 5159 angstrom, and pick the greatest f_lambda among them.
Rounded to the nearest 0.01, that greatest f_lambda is 26.24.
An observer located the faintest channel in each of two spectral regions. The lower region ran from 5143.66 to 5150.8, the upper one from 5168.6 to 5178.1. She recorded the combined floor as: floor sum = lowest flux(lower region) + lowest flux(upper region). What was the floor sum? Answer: 33.7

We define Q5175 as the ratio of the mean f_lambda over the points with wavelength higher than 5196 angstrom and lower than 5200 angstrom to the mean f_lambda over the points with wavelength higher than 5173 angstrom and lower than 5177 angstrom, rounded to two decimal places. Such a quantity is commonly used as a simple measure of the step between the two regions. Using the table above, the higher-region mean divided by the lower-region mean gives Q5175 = 1.66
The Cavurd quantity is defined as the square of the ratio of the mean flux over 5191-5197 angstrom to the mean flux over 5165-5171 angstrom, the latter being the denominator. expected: 1.8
